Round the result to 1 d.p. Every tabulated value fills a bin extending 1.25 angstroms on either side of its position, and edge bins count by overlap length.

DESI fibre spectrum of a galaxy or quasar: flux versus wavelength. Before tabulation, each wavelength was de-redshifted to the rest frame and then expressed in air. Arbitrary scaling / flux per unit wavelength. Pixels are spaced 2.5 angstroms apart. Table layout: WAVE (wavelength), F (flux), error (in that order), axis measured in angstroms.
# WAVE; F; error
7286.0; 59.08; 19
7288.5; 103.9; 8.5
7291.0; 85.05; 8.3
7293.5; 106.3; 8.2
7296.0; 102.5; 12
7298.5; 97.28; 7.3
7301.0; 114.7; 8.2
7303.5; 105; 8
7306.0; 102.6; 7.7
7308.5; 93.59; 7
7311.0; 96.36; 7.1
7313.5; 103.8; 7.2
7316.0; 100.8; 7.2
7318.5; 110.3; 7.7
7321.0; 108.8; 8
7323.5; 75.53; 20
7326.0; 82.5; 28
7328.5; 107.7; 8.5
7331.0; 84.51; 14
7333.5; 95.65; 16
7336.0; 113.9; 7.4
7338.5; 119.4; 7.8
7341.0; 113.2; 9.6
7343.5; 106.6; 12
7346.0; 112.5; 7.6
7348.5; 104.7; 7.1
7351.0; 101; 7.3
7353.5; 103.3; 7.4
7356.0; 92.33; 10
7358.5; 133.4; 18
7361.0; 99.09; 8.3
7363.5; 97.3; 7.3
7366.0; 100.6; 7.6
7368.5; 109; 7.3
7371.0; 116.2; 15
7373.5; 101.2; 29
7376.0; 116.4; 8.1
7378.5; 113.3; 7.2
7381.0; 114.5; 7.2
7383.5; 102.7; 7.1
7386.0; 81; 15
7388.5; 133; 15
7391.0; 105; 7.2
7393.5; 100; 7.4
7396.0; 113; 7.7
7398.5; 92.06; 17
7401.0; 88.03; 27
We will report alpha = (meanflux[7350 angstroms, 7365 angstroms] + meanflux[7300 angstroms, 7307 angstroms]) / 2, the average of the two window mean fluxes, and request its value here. 105.9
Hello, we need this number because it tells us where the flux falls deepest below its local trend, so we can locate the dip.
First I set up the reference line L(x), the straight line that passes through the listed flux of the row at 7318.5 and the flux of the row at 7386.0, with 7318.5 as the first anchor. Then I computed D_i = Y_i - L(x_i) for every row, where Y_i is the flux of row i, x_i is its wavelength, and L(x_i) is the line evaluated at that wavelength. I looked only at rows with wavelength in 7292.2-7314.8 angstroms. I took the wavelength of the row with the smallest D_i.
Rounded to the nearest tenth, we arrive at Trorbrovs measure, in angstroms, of 7298.5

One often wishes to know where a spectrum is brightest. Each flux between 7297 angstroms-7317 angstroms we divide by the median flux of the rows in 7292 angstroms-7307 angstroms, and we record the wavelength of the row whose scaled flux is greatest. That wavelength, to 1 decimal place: 7301.0 angstroms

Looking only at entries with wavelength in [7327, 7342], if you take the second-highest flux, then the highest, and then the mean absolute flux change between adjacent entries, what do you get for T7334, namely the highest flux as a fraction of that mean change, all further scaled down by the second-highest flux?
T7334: 0.082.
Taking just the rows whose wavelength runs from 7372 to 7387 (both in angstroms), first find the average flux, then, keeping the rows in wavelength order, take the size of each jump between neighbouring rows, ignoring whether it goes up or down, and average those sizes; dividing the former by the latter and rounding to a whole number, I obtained 10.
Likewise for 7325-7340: 6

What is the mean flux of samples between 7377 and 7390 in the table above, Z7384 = 109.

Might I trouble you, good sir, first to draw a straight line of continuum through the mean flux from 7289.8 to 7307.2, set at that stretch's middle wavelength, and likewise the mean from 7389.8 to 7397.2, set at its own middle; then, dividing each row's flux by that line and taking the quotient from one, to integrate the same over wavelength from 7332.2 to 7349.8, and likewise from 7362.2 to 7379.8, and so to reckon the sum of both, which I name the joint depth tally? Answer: -1.4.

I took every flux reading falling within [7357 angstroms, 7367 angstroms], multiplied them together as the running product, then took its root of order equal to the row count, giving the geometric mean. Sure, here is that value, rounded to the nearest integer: 107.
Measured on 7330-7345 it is 105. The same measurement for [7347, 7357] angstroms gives 100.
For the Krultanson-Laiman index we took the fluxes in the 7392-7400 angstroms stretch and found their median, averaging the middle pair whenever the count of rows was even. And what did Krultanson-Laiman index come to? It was 100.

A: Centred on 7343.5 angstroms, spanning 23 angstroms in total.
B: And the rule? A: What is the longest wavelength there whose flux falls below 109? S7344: 7353.5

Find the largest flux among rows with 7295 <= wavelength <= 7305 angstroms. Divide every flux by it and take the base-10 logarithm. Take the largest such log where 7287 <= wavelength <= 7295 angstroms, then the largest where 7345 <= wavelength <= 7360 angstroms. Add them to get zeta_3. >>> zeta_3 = 0.033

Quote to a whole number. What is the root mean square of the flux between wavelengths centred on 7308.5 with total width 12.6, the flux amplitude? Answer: 100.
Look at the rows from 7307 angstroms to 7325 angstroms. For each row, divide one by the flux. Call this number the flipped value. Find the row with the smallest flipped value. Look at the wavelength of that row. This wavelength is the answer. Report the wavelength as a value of 7318.5 angstroms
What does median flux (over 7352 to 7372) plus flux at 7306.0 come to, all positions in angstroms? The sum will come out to 205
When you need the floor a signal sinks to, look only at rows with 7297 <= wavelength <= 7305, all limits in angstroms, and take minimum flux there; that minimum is 97.28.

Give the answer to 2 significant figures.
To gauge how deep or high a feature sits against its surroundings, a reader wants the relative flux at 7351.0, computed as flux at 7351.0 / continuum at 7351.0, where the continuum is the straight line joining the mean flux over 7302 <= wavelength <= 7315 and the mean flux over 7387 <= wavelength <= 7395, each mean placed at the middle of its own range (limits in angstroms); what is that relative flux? 0.95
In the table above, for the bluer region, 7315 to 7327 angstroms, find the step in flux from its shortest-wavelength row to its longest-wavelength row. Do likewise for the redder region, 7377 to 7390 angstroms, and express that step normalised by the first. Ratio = -1.1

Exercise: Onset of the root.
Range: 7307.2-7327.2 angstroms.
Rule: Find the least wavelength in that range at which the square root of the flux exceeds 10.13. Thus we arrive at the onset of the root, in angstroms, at 7313.5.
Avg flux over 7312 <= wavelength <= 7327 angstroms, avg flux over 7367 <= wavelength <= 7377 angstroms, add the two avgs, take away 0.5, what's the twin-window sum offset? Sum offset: 207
